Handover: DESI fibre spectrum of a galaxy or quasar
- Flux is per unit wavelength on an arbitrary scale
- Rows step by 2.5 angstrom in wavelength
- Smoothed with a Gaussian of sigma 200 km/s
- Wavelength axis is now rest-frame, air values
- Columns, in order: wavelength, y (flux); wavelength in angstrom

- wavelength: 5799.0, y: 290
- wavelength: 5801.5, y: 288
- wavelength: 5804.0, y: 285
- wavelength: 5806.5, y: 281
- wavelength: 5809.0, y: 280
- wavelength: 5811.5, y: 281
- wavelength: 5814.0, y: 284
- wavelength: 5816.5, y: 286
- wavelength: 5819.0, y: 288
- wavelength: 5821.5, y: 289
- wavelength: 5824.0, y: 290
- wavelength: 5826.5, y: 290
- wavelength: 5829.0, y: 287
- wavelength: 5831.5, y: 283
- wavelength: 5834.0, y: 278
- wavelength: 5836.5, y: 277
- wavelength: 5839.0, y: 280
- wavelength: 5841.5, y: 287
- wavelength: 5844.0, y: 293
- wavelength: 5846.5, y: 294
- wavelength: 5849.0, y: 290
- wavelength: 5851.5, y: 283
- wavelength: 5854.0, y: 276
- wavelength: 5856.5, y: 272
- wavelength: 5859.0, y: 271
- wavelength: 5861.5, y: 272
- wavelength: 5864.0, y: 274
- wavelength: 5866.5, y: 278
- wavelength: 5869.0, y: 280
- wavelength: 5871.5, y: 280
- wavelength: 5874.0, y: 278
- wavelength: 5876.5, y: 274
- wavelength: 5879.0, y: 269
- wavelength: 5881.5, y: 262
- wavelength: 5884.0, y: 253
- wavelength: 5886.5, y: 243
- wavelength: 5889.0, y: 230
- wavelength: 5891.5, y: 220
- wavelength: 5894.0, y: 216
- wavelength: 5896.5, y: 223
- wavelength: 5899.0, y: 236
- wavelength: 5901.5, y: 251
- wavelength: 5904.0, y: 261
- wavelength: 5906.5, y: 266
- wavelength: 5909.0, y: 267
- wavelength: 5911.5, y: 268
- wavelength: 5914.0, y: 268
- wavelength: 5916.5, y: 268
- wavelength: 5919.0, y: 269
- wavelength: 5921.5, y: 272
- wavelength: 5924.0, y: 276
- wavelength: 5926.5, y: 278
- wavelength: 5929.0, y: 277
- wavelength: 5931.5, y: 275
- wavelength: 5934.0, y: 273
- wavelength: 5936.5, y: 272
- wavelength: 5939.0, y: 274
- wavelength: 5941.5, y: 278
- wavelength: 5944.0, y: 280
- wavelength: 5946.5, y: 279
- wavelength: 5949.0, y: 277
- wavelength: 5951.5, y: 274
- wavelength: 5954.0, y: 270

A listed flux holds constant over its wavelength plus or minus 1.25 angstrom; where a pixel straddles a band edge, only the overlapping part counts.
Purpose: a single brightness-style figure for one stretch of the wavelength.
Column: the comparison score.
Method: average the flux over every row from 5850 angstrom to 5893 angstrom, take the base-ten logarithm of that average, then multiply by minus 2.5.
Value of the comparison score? -6.06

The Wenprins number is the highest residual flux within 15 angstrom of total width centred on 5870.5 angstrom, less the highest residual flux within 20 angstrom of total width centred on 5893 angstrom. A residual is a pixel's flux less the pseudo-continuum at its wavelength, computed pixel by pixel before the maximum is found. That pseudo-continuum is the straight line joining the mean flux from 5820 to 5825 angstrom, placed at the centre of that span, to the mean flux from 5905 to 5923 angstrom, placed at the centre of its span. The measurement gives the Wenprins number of 22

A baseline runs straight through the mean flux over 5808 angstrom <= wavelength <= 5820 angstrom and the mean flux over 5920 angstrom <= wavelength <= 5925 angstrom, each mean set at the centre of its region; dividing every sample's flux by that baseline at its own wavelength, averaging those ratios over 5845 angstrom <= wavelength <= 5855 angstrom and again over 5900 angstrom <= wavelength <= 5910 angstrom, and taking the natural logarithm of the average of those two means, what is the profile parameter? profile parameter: -0.017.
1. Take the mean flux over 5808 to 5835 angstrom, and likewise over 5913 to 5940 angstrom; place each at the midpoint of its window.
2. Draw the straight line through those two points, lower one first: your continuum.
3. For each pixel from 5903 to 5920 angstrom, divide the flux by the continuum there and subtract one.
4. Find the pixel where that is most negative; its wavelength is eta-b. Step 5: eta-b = 5904.0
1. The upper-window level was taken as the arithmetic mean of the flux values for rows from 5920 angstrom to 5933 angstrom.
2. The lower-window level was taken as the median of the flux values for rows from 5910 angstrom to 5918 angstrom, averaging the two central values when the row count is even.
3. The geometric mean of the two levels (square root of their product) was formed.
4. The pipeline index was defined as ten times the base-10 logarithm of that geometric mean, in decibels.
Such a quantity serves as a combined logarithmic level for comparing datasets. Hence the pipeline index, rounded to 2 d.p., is 24.34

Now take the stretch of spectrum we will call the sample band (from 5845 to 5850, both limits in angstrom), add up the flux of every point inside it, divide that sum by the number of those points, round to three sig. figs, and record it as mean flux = 292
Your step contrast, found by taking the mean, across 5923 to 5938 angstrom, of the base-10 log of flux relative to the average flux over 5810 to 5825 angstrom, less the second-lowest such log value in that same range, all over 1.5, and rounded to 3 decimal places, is 0.002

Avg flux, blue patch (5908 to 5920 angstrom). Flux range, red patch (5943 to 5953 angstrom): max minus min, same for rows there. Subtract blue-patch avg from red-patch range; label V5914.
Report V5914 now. -262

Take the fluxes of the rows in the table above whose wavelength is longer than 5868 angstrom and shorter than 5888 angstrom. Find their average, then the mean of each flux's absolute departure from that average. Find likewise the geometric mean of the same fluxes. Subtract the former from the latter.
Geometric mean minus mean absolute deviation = 256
